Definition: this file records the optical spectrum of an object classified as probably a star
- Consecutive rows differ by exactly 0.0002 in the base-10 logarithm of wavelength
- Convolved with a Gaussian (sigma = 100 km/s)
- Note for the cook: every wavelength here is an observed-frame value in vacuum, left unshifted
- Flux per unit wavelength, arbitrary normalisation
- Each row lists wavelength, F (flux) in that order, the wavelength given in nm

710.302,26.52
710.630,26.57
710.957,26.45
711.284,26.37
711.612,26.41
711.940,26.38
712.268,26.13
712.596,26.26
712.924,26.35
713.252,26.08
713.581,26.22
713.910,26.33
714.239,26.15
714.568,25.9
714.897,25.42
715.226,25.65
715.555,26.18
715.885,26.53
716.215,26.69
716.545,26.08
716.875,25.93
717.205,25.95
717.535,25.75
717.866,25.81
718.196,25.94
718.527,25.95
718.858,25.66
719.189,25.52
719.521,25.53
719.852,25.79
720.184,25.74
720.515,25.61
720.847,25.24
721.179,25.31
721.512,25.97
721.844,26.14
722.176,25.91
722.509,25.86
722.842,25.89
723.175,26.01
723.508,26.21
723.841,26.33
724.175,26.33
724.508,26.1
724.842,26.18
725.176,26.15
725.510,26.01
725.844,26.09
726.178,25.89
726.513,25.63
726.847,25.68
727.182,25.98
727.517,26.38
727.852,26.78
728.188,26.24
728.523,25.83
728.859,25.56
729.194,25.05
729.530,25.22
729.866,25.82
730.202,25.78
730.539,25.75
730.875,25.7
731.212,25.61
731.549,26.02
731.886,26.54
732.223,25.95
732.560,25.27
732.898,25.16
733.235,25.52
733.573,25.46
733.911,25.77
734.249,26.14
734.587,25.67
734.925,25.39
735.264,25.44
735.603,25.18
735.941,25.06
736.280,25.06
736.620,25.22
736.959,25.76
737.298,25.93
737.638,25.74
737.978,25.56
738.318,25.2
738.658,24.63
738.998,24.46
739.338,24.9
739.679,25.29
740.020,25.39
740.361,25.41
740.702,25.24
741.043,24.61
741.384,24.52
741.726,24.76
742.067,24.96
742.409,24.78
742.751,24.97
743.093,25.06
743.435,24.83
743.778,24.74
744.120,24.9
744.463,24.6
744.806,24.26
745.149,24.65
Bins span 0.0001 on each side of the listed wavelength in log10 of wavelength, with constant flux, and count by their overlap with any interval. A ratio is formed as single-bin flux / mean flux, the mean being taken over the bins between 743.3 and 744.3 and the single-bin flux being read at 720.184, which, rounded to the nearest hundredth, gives 1.04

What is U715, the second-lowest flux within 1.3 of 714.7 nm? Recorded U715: 25.65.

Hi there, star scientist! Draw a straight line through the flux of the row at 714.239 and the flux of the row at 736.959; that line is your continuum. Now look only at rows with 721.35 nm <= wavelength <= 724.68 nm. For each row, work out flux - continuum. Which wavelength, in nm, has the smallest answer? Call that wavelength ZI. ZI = 722.509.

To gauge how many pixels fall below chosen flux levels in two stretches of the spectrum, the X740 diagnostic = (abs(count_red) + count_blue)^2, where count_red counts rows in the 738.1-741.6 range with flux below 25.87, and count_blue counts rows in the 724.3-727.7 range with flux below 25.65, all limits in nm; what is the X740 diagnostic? 121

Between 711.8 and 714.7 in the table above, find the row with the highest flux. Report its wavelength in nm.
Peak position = 711.940 nm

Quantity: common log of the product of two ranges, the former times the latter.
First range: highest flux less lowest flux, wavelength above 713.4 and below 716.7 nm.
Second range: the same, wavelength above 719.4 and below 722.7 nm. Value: 0.06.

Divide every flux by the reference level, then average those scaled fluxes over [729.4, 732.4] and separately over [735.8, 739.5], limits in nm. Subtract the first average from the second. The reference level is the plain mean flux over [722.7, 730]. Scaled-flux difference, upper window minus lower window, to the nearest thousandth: -0.023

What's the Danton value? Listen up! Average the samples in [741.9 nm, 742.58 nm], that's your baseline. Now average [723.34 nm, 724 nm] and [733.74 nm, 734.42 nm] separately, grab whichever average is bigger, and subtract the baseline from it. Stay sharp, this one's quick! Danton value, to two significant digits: 1.4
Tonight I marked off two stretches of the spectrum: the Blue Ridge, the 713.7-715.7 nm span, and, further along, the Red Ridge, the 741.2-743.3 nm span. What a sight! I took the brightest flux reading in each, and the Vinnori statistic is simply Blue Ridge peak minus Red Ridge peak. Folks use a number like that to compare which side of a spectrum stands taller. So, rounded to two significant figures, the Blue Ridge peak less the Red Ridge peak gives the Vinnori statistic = 1.3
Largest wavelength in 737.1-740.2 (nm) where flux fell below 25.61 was 740.020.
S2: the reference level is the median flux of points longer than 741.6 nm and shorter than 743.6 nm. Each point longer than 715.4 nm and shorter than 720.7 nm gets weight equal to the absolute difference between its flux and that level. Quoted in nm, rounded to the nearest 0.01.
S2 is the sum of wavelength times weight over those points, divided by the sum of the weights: 717.66 nm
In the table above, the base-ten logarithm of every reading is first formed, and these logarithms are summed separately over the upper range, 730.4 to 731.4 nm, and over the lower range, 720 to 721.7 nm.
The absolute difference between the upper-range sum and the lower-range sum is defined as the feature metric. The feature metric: 3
